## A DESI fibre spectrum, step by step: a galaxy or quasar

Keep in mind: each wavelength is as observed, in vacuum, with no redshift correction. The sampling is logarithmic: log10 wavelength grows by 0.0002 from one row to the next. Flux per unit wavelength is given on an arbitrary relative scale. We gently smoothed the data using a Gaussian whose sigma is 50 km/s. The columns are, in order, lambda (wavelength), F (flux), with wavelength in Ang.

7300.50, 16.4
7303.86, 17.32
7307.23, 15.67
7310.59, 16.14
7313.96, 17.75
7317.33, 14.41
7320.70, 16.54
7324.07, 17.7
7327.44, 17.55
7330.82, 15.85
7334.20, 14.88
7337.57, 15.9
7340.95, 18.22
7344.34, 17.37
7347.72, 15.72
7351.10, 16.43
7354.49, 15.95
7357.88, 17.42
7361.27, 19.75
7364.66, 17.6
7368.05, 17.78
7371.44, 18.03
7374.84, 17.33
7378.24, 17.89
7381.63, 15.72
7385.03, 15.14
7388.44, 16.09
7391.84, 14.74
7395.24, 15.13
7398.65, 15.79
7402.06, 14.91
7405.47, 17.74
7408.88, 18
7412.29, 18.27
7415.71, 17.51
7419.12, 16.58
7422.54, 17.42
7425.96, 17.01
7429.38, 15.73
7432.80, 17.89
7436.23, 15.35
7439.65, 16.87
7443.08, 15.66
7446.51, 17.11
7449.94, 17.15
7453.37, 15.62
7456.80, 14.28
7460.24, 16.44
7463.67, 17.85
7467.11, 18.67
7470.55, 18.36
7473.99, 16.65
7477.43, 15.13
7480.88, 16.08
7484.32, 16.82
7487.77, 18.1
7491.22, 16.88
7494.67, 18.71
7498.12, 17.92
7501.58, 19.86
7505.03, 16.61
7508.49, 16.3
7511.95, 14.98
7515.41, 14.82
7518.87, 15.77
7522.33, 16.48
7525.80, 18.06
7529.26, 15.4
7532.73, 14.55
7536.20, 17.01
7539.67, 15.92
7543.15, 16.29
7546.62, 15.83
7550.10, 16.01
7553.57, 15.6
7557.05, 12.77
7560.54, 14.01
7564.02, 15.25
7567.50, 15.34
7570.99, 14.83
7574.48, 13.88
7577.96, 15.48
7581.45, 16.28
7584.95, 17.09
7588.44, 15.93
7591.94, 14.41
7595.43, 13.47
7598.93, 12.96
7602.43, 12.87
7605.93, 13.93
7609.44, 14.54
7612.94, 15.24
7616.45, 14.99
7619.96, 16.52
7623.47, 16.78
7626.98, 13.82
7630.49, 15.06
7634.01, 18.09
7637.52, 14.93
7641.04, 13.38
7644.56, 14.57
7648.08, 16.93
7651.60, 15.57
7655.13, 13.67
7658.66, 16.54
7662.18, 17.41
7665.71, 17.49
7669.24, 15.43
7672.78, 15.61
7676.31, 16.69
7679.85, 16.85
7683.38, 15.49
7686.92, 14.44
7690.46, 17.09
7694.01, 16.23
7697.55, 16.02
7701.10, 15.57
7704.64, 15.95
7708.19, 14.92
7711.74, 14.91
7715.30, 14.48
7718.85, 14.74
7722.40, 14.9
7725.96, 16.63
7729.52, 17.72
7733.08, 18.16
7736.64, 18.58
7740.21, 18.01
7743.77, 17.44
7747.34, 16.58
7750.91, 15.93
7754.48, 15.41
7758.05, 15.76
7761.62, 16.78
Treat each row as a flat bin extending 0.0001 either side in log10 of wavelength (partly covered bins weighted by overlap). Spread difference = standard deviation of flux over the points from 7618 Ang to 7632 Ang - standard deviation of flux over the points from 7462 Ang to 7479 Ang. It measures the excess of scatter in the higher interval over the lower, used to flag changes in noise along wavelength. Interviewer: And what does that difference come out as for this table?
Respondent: -0.1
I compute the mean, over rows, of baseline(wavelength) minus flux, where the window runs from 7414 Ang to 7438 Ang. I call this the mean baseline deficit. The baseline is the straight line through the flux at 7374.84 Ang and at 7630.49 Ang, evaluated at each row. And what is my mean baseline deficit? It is 0.1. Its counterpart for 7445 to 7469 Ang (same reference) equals -0.1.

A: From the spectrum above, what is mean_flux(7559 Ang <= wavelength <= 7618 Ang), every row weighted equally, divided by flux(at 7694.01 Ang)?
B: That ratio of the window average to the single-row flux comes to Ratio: 0.91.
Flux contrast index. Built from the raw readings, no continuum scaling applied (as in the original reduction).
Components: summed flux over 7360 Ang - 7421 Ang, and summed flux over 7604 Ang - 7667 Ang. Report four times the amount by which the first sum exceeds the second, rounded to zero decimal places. 98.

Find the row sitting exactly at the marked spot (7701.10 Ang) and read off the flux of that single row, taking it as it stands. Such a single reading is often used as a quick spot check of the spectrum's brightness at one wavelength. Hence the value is 15.57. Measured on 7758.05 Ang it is 15.76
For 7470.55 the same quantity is 18.36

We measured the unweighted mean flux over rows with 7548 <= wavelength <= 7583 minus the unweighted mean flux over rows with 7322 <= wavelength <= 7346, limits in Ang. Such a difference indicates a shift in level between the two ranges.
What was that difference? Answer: -1.8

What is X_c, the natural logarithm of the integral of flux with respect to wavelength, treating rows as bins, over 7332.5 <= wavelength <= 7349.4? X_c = 5.63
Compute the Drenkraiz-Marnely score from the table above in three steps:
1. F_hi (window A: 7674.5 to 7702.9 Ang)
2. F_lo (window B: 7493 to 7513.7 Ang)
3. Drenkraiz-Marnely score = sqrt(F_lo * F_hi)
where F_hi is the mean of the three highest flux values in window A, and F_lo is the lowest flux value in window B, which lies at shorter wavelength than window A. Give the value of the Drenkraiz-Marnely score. 15.90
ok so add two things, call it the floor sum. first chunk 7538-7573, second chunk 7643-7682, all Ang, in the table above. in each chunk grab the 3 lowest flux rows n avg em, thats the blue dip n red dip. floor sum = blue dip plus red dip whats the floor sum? 28.4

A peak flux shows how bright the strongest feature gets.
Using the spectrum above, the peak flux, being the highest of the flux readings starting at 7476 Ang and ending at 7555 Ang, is 19.86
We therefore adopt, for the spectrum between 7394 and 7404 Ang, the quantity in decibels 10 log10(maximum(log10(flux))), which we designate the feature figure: 0.79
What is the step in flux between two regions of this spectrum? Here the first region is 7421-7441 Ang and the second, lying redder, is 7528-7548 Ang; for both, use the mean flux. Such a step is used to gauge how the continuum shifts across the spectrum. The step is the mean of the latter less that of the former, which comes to -0.9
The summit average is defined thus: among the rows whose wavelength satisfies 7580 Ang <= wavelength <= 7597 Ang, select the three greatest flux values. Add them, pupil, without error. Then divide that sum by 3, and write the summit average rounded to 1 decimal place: 16.4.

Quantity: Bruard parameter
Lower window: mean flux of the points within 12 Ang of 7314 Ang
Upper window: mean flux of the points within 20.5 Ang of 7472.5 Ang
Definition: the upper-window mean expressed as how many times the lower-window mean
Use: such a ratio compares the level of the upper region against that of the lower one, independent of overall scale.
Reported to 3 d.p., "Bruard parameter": 1.014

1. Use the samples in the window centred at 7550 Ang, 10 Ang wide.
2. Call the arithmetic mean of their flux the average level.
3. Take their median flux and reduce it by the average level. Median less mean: 0.0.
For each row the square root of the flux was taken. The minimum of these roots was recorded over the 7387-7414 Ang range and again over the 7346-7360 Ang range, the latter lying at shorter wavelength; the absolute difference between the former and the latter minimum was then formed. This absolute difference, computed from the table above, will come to 0.13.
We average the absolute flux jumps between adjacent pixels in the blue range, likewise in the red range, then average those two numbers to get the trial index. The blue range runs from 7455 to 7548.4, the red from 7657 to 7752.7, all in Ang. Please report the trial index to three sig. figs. 1.01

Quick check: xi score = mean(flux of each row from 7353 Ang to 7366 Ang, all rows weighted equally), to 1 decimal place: 17.7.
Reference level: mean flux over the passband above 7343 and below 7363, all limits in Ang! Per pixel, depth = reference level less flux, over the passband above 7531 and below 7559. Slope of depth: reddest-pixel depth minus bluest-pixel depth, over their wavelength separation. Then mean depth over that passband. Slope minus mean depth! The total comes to -1.54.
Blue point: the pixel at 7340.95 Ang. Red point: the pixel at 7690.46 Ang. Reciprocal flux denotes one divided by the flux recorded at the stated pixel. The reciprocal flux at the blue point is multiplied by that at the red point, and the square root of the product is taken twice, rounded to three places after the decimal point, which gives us 0.238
